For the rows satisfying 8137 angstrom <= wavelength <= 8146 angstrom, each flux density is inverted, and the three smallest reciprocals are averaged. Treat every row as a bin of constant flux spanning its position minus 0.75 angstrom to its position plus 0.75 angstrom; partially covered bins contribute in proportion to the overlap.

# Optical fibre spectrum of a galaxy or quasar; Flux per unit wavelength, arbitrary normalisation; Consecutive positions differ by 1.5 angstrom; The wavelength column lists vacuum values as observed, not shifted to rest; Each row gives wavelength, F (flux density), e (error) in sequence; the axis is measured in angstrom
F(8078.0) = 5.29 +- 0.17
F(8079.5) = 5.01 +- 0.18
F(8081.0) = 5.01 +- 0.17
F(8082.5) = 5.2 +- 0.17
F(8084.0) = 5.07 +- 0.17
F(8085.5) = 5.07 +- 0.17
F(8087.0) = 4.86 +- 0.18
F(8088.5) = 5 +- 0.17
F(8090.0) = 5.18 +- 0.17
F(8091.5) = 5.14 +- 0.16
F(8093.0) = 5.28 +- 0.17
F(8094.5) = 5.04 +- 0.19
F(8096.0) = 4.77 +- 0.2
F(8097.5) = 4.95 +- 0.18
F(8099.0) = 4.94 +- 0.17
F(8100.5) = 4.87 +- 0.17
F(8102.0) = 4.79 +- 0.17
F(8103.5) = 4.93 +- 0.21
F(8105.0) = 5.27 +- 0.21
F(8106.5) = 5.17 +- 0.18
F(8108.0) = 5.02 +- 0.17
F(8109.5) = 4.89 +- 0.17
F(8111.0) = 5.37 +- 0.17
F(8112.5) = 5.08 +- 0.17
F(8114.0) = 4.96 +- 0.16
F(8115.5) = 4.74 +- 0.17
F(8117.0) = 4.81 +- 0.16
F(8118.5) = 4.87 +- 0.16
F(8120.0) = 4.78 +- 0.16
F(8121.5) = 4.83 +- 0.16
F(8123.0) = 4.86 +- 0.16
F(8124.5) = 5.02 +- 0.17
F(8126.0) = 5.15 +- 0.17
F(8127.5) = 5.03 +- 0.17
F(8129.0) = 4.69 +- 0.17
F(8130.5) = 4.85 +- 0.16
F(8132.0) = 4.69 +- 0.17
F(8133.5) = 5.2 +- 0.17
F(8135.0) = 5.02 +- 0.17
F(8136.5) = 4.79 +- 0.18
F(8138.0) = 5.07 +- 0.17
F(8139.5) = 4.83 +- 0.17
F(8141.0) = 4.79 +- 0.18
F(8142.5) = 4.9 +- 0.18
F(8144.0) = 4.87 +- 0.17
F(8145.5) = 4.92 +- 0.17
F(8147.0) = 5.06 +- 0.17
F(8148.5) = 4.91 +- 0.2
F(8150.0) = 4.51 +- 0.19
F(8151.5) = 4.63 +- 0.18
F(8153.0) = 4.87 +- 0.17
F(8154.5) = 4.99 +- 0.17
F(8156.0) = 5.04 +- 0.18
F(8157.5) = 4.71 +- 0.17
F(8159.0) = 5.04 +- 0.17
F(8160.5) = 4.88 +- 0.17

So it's 0.202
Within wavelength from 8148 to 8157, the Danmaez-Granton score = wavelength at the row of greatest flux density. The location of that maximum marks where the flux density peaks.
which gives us 8156.0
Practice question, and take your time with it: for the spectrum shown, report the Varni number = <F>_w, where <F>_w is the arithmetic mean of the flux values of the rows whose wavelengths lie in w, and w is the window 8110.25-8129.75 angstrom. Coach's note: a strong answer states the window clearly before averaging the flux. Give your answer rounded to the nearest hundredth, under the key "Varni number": 4.94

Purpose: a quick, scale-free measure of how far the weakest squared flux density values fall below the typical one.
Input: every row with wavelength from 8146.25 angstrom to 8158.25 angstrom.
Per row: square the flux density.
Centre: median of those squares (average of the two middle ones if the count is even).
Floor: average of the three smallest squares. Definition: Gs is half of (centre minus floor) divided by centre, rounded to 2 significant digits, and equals 0.054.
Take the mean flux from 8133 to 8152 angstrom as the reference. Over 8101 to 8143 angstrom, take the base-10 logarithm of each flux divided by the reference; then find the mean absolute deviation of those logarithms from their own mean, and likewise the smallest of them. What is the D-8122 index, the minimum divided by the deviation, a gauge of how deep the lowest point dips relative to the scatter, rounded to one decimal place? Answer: -1.4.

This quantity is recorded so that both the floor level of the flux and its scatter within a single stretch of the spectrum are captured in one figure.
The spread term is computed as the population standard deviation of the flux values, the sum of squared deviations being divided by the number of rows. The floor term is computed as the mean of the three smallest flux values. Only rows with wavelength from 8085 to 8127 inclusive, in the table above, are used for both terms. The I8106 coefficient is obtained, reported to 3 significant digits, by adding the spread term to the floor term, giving 4.93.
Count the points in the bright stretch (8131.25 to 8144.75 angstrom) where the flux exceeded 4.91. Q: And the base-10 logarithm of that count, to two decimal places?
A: 0.48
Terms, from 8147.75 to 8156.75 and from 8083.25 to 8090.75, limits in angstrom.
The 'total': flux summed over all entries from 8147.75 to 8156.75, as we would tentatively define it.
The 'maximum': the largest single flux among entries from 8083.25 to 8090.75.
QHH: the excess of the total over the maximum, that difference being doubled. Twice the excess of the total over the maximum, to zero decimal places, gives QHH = 48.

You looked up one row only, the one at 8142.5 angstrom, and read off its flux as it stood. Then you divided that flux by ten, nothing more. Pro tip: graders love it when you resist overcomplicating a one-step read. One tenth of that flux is 0.4900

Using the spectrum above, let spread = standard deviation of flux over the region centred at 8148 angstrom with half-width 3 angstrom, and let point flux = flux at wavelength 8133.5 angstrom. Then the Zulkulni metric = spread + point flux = 5.4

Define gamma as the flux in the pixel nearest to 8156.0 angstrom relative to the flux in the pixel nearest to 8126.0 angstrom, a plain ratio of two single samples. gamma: 0.98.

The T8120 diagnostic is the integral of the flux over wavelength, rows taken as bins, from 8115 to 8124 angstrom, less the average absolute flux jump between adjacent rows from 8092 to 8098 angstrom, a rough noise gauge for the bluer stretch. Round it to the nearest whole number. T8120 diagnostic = 43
